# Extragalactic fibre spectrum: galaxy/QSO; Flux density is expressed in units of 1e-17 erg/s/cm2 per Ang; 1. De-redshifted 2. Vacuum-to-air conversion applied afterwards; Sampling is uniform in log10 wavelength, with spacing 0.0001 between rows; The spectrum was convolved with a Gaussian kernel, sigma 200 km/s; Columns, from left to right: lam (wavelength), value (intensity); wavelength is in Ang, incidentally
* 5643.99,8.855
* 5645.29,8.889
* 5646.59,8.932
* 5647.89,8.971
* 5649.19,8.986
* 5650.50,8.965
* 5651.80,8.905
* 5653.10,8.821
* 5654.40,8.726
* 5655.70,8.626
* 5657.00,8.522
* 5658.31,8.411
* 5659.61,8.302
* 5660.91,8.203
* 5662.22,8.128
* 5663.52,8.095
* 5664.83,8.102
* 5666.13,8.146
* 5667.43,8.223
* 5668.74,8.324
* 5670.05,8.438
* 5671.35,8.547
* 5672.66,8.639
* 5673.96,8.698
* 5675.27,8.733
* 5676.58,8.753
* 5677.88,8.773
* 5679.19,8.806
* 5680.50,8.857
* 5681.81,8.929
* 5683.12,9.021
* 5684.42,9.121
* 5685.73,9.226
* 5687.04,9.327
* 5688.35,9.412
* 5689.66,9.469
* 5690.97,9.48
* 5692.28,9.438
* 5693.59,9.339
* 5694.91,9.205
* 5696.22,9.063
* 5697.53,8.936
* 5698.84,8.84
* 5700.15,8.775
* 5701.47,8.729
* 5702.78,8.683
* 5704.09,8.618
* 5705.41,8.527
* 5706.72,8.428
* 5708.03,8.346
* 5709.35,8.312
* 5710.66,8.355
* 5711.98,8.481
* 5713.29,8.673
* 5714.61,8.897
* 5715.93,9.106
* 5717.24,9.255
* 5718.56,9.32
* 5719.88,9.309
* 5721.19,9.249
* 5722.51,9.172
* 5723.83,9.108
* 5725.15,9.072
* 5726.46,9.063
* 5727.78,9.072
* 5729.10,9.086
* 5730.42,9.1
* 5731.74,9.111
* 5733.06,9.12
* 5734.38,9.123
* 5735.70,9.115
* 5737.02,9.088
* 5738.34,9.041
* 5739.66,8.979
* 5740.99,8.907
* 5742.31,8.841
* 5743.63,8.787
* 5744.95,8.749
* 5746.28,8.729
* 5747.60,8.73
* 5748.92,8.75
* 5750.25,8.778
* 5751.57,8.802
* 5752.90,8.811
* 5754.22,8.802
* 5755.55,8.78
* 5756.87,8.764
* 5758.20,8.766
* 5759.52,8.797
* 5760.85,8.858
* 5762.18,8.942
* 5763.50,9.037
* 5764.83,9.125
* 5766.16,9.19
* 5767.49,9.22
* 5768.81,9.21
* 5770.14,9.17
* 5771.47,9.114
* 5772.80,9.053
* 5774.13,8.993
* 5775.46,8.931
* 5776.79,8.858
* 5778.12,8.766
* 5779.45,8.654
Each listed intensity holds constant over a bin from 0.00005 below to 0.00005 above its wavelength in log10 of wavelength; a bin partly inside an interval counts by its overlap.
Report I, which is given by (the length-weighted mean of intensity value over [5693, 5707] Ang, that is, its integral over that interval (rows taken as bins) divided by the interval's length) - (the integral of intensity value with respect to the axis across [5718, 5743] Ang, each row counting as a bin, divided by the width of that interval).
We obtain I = -0.3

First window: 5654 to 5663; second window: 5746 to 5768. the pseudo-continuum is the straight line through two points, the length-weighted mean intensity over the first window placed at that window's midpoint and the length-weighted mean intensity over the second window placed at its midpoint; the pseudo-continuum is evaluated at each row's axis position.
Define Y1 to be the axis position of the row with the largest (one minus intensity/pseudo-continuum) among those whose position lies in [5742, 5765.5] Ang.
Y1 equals 5758.20 Ang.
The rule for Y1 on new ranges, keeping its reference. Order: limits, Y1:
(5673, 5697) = 5673.96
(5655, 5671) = 5663.52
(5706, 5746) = 5709.35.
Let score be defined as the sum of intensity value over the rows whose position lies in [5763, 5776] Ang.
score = 91.0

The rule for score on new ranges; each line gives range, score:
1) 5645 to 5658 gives 88.3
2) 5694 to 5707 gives 87.8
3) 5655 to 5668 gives 82.8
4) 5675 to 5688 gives 89.5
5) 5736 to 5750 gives 88.6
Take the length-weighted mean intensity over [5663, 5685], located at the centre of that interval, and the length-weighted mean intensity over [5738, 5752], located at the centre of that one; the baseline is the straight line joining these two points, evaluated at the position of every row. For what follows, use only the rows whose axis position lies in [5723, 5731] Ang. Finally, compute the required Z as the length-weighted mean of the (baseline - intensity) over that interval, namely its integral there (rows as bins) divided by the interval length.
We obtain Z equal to -0.32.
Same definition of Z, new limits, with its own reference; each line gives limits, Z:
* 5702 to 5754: -0.12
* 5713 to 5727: -0.38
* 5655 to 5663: 0.19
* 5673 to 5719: -0.24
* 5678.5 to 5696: -0.55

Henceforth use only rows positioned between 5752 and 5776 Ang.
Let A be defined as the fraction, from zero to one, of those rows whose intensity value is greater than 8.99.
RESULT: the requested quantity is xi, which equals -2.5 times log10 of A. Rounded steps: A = 0.50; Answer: 0.75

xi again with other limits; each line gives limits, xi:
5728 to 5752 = 0.88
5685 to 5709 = 0.75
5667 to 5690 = 1.19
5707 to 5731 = 0.44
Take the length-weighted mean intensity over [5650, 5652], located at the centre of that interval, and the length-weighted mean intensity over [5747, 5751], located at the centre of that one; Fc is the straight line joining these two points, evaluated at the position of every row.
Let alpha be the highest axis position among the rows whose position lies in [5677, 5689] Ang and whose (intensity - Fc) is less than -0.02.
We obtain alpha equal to 5680.50 Ang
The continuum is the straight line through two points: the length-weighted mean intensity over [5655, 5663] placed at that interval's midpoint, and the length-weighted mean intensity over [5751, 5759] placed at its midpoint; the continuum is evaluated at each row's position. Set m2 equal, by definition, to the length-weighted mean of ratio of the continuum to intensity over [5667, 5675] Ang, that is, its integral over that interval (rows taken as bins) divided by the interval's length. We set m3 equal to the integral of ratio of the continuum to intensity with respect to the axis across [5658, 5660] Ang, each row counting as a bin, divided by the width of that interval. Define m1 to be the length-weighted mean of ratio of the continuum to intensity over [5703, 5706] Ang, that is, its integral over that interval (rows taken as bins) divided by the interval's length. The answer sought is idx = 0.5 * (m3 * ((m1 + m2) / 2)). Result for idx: 0.498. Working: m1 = 1.00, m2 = 0.990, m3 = 1.00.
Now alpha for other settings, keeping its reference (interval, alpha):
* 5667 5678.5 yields 5677.88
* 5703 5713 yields 5711.98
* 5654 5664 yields 5663.52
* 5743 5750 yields 5747.60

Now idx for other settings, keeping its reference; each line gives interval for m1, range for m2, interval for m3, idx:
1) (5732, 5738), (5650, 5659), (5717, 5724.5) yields 0.448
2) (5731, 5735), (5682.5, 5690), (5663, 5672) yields 0.475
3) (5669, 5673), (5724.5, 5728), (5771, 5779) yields 0.483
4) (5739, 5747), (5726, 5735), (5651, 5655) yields 0.459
